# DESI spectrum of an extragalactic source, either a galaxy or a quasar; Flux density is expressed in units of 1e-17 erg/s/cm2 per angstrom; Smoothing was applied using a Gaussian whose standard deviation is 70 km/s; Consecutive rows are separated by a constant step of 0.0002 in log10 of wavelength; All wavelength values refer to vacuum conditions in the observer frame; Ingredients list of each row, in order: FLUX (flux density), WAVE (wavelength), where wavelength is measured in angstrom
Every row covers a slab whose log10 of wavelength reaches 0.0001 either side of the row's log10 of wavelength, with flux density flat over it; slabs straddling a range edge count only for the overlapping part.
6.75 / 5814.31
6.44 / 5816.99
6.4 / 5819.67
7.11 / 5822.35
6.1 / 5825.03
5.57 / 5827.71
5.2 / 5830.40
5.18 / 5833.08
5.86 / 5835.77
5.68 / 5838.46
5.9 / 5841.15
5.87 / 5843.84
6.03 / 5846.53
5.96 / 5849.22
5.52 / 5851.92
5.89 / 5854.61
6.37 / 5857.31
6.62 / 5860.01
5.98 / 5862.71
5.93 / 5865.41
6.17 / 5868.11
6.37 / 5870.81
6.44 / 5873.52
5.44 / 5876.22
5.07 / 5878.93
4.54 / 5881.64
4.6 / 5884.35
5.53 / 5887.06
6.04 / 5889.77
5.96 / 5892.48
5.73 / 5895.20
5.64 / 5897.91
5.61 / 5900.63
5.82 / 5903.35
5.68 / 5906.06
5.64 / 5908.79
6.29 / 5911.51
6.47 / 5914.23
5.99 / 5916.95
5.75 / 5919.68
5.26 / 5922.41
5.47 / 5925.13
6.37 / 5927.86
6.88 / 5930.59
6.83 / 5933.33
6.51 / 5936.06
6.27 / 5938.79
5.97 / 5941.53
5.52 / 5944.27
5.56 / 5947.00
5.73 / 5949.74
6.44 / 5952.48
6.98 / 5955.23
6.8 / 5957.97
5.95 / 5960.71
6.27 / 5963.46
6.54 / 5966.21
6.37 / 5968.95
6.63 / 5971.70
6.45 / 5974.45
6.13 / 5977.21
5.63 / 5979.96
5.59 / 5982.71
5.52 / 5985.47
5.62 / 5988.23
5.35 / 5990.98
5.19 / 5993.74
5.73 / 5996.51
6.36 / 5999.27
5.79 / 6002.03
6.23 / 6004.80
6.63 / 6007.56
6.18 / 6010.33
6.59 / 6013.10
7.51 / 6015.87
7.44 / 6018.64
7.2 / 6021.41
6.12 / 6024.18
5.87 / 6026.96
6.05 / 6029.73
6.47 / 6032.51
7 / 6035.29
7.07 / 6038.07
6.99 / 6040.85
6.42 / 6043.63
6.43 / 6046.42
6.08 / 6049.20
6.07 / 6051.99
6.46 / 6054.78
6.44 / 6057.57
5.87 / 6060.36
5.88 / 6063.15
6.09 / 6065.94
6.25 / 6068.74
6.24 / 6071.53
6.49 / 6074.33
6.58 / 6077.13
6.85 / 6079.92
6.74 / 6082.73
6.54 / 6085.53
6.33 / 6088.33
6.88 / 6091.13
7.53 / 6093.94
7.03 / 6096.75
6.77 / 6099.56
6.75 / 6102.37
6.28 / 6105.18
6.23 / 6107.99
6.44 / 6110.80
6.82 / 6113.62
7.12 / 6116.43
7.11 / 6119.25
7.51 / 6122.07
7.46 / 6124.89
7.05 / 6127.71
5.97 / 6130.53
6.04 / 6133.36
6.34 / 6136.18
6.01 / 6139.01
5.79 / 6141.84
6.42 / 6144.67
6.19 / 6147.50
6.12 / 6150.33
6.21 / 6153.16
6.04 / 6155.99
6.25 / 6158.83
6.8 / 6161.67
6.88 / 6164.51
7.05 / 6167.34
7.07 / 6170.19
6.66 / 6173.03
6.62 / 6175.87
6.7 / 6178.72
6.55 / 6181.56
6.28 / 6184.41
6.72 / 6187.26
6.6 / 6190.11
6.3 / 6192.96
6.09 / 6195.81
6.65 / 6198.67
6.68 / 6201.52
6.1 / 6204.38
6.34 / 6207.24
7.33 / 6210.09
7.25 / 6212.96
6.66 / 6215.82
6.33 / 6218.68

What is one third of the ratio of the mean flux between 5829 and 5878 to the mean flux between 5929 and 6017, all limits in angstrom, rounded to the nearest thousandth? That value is 0.319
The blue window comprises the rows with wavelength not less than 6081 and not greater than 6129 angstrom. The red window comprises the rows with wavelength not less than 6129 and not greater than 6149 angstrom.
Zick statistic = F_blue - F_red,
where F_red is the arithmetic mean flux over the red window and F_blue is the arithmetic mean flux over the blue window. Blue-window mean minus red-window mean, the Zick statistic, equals 0.7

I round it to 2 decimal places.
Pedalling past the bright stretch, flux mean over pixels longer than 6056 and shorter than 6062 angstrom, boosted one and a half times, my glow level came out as 9.23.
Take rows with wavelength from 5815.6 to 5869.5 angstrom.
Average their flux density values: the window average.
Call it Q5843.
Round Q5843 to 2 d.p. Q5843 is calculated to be 5.99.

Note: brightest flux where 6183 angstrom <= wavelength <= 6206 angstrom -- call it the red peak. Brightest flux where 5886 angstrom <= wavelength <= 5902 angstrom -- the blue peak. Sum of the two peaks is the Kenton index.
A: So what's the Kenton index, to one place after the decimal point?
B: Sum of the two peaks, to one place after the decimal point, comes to 12.8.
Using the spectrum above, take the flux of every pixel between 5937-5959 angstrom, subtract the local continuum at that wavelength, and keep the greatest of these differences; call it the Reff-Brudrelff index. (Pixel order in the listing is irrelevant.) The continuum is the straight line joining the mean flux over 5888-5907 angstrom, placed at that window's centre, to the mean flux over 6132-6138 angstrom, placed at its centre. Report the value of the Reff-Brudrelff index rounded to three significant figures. 1.10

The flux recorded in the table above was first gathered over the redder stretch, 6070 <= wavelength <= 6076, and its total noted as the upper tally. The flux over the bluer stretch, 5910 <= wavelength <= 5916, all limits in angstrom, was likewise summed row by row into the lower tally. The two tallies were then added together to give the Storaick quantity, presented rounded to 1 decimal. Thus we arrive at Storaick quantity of 25.5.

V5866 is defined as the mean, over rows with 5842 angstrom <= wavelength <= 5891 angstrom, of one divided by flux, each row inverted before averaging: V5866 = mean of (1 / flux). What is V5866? 0.174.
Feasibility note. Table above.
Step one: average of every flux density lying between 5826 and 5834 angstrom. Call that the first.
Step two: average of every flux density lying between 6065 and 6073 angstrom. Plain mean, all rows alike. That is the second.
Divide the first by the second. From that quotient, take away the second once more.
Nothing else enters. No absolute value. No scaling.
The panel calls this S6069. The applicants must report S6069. -5.33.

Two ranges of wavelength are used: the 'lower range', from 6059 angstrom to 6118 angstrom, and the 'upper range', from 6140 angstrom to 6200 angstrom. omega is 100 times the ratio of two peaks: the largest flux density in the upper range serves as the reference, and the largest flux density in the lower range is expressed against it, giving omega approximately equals 107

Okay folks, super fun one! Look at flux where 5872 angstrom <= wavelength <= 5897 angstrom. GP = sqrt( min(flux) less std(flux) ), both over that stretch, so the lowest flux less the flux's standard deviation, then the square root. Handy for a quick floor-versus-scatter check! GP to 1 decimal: 2.0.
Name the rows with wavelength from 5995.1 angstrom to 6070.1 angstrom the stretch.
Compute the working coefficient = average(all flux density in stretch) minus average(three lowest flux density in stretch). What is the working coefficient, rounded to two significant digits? 0.62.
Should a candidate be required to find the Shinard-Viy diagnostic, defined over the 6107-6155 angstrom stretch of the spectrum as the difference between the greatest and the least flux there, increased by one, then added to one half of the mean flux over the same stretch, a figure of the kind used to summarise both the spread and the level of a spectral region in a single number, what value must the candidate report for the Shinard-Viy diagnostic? 6.0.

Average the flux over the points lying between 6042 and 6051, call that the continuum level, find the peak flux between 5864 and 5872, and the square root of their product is 6.3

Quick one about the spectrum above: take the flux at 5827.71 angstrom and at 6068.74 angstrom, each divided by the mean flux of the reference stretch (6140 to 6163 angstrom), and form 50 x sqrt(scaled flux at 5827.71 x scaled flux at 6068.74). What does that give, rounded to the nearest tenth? 47.4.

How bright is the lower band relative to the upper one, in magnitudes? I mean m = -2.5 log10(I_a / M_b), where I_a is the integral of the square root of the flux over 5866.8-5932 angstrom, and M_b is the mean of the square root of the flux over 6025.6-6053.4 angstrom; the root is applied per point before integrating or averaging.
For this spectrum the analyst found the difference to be -4.48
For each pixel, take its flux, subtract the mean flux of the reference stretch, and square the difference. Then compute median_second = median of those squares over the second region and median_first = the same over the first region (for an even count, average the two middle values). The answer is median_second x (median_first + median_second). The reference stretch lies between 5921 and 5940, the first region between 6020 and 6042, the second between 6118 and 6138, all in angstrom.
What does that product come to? 0.70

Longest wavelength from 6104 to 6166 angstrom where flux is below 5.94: 6141.84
